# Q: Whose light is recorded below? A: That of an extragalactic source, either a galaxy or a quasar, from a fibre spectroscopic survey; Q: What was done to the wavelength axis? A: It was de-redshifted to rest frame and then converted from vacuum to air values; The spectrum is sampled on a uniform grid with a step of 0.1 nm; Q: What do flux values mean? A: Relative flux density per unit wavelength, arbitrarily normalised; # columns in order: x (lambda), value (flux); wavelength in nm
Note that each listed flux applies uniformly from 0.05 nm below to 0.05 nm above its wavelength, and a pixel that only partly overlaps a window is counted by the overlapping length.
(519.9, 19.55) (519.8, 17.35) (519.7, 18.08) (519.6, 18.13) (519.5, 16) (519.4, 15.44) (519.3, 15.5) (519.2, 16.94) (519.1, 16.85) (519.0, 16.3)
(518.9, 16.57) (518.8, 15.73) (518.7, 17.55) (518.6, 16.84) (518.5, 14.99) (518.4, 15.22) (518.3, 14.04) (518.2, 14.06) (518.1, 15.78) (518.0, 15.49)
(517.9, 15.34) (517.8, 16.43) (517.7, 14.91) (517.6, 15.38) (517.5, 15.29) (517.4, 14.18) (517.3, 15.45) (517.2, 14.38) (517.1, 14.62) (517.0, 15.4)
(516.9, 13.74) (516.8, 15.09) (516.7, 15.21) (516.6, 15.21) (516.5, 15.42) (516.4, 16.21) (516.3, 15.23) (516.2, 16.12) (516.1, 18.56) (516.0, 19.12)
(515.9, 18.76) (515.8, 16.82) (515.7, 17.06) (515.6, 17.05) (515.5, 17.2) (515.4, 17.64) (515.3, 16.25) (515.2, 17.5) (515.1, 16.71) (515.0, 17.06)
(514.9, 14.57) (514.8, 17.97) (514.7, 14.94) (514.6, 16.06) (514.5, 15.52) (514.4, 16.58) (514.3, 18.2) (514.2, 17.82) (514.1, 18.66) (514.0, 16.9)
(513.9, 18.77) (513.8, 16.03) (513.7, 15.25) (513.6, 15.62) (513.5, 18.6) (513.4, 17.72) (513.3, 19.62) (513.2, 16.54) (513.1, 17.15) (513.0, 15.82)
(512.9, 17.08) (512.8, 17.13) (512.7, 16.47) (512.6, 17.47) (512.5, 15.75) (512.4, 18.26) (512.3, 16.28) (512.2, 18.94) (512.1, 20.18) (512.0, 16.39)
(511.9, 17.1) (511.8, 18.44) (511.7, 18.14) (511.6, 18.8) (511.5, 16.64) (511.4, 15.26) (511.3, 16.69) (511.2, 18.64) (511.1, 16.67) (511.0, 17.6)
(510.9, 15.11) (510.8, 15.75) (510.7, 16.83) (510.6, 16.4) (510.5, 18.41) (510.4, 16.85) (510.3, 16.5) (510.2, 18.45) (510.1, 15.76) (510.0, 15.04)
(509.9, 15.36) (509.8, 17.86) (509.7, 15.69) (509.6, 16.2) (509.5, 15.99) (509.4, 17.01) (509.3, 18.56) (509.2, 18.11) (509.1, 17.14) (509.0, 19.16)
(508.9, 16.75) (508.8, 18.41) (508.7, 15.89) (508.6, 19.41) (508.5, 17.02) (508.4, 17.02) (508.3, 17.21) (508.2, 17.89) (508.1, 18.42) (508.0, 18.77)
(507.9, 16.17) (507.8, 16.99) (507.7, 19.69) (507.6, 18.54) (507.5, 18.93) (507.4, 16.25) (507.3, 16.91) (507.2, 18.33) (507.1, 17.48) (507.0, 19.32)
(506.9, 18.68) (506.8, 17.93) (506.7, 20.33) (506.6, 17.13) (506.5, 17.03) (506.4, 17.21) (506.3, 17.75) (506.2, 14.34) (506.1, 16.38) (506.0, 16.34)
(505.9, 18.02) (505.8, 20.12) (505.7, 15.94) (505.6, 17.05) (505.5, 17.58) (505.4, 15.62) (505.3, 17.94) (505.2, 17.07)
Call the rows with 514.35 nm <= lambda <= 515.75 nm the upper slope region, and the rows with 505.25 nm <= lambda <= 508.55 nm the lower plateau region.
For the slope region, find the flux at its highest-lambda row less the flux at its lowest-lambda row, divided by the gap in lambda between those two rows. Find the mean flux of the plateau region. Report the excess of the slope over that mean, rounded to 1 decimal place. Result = -17.2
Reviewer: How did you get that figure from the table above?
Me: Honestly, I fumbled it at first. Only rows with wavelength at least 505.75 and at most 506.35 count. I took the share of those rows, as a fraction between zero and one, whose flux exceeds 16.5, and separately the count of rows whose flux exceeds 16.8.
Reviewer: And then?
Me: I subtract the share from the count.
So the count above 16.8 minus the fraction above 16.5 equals 2.5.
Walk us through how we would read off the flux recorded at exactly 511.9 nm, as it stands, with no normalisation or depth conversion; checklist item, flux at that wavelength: 17.1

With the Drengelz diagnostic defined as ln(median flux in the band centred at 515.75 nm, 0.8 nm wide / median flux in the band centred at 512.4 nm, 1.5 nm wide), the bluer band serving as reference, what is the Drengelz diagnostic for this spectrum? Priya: 0.02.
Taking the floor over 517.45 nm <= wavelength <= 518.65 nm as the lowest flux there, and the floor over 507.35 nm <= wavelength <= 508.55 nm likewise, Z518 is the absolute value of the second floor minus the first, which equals 2.1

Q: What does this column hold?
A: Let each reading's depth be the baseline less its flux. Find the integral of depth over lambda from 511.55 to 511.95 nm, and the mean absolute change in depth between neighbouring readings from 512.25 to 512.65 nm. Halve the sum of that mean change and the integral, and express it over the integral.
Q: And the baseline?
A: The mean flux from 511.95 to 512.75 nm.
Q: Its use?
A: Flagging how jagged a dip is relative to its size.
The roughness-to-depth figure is -3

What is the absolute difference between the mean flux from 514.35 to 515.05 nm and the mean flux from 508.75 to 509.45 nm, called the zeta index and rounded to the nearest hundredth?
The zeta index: 1.78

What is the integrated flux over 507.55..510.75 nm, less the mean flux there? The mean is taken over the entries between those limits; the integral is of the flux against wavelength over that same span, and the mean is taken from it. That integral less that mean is 38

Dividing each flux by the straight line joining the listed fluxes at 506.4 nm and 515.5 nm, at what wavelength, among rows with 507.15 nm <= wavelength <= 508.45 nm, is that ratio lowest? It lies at 507.9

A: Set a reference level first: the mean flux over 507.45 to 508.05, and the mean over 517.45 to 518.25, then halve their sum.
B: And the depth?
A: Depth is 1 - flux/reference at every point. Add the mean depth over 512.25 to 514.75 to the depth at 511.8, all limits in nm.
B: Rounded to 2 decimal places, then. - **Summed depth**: -0.11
